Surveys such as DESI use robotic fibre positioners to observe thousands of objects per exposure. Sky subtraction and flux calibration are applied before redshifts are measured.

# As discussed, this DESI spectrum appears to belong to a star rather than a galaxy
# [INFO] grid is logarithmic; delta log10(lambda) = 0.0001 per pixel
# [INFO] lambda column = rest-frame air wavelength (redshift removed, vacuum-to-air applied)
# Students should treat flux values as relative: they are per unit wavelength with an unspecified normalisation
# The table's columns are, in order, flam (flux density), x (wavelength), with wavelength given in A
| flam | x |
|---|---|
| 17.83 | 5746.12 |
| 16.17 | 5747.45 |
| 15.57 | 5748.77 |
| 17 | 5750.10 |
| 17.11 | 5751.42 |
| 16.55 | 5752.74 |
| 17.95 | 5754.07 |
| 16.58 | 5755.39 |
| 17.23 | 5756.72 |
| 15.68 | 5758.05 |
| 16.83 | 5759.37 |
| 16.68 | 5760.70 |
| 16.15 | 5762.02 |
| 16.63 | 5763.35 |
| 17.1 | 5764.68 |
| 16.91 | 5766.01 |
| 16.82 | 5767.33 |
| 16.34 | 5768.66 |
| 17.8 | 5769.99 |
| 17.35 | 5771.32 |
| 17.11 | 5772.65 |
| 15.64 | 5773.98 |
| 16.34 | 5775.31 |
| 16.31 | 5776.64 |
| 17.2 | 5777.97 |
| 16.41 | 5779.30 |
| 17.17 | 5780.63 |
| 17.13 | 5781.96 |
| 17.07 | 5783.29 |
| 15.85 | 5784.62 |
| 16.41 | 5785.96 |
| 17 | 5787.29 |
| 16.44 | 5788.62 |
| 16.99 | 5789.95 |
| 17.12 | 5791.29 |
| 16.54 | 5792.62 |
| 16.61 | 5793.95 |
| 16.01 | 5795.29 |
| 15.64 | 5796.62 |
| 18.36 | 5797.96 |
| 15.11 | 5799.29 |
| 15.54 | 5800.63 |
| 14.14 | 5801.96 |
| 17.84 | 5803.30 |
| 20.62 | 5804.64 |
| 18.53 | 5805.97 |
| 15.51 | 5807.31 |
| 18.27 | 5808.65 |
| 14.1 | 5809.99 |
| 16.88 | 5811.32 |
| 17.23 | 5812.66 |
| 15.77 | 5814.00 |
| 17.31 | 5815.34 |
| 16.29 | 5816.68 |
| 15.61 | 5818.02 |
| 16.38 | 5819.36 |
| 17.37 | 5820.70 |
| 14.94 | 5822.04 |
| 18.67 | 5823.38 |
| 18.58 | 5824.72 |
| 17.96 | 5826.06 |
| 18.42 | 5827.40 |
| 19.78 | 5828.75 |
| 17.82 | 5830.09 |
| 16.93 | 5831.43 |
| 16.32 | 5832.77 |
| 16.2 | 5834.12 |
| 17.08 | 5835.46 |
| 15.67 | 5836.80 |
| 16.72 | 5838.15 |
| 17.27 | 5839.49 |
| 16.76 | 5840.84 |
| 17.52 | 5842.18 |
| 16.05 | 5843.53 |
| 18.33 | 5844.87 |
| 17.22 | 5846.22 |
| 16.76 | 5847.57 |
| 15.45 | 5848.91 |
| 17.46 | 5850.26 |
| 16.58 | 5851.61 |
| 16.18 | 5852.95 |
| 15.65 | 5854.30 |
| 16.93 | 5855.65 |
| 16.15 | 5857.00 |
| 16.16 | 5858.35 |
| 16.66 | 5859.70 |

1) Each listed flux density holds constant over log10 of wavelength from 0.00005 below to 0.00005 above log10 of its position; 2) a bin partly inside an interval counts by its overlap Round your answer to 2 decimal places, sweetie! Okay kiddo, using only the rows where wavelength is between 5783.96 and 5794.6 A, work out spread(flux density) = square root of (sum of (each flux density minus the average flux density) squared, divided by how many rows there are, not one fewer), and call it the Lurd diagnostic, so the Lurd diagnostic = 0.39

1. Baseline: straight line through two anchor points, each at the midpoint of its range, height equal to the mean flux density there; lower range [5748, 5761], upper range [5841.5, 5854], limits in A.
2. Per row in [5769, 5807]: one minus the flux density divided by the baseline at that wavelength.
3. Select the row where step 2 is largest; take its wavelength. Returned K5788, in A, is 5801.96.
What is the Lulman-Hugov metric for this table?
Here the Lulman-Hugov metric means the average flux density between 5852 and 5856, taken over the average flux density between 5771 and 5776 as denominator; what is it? 0.98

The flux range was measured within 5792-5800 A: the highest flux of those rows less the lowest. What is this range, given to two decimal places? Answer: 3.25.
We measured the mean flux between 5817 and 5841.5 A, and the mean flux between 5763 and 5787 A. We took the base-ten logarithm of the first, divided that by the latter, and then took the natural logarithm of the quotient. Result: -2.61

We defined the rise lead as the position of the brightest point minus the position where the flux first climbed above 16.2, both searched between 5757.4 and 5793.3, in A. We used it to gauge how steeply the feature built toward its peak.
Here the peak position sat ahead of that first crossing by 10.6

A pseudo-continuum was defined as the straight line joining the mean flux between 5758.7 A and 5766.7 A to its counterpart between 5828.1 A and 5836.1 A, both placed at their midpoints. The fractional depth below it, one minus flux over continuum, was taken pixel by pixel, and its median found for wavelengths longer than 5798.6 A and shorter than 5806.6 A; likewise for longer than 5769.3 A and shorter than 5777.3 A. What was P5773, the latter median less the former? -0.017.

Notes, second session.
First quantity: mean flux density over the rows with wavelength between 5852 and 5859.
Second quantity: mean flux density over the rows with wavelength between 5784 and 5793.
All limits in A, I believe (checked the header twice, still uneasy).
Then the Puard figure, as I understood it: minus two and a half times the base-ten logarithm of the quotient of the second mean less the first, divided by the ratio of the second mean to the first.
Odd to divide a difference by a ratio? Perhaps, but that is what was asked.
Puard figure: 1.0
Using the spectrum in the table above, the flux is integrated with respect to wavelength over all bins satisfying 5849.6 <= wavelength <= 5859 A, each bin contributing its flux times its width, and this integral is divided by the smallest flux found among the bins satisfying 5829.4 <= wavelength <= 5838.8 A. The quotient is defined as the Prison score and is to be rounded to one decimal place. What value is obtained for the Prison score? 9.9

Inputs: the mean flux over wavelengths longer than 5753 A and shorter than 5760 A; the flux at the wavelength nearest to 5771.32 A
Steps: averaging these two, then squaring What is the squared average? 292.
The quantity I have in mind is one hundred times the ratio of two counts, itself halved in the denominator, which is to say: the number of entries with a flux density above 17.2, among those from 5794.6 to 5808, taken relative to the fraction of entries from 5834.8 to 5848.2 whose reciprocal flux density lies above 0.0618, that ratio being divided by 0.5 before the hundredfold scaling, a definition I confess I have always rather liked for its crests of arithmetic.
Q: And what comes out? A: 4000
